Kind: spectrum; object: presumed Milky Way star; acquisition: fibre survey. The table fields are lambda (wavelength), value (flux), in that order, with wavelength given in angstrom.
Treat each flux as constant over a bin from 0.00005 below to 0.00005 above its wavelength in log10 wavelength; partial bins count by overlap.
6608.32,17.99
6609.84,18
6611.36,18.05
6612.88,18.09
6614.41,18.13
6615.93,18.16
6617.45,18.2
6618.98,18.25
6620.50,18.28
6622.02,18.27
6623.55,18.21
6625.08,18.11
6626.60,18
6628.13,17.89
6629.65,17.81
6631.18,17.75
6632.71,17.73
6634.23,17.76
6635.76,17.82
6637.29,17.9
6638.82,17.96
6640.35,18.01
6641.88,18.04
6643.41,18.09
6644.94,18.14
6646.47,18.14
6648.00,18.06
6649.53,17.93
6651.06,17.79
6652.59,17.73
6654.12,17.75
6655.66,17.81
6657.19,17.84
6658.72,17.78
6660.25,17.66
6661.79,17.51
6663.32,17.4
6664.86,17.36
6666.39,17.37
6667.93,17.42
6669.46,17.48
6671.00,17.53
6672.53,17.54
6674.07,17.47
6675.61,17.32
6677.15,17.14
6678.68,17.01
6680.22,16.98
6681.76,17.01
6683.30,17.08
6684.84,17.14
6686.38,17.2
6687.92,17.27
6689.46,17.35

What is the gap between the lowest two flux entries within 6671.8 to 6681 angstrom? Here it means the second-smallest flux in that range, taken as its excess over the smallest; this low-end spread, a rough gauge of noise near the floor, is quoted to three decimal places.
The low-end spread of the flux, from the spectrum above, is 0.030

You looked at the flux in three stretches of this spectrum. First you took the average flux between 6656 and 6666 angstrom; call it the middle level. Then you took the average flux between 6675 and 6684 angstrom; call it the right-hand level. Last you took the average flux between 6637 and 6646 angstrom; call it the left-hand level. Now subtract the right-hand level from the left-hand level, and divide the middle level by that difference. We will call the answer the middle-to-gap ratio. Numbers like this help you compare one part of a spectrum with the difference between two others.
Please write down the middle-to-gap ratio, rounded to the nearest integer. 19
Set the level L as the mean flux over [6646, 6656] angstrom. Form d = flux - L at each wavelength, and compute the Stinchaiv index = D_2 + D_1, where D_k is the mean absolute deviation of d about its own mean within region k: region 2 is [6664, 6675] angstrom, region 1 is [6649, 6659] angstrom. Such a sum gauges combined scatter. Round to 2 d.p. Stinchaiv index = 0.11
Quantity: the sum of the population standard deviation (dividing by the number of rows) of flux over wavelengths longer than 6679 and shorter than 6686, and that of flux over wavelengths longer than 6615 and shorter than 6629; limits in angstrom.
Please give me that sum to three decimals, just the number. 0.187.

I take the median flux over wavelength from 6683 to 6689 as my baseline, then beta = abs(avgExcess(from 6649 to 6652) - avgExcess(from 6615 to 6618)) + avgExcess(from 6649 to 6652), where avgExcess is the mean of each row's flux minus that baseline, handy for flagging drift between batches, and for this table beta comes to 1.01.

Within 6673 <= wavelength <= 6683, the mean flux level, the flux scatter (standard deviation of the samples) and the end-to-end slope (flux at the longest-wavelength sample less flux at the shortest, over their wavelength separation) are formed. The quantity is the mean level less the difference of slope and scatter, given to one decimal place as 17.4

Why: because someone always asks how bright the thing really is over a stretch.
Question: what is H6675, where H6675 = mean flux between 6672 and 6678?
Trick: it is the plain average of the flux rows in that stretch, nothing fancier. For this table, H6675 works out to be 17.4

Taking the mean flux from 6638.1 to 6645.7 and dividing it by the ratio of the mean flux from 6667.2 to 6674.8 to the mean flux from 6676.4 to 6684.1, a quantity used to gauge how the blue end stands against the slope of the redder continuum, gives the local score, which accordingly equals 17.6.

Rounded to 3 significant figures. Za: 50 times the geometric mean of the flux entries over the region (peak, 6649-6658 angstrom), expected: 890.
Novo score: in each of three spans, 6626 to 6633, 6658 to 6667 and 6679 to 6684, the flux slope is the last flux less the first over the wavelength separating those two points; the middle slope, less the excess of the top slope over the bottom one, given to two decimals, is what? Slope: -0.13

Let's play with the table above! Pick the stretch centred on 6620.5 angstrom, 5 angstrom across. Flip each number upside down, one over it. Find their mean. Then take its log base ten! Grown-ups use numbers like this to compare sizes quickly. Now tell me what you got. -1.262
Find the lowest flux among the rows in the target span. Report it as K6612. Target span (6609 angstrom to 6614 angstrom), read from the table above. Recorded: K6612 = 18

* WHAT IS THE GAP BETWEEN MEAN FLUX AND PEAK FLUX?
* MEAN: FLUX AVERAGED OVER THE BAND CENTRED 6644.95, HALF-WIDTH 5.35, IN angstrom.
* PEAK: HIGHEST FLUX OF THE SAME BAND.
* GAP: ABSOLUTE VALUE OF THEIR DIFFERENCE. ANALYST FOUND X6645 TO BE 0.08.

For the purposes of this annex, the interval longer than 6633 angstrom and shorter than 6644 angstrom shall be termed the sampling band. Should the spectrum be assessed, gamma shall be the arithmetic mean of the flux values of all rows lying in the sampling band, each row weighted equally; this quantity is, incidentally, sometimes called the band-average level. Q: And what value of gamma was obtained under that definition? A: 17.9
